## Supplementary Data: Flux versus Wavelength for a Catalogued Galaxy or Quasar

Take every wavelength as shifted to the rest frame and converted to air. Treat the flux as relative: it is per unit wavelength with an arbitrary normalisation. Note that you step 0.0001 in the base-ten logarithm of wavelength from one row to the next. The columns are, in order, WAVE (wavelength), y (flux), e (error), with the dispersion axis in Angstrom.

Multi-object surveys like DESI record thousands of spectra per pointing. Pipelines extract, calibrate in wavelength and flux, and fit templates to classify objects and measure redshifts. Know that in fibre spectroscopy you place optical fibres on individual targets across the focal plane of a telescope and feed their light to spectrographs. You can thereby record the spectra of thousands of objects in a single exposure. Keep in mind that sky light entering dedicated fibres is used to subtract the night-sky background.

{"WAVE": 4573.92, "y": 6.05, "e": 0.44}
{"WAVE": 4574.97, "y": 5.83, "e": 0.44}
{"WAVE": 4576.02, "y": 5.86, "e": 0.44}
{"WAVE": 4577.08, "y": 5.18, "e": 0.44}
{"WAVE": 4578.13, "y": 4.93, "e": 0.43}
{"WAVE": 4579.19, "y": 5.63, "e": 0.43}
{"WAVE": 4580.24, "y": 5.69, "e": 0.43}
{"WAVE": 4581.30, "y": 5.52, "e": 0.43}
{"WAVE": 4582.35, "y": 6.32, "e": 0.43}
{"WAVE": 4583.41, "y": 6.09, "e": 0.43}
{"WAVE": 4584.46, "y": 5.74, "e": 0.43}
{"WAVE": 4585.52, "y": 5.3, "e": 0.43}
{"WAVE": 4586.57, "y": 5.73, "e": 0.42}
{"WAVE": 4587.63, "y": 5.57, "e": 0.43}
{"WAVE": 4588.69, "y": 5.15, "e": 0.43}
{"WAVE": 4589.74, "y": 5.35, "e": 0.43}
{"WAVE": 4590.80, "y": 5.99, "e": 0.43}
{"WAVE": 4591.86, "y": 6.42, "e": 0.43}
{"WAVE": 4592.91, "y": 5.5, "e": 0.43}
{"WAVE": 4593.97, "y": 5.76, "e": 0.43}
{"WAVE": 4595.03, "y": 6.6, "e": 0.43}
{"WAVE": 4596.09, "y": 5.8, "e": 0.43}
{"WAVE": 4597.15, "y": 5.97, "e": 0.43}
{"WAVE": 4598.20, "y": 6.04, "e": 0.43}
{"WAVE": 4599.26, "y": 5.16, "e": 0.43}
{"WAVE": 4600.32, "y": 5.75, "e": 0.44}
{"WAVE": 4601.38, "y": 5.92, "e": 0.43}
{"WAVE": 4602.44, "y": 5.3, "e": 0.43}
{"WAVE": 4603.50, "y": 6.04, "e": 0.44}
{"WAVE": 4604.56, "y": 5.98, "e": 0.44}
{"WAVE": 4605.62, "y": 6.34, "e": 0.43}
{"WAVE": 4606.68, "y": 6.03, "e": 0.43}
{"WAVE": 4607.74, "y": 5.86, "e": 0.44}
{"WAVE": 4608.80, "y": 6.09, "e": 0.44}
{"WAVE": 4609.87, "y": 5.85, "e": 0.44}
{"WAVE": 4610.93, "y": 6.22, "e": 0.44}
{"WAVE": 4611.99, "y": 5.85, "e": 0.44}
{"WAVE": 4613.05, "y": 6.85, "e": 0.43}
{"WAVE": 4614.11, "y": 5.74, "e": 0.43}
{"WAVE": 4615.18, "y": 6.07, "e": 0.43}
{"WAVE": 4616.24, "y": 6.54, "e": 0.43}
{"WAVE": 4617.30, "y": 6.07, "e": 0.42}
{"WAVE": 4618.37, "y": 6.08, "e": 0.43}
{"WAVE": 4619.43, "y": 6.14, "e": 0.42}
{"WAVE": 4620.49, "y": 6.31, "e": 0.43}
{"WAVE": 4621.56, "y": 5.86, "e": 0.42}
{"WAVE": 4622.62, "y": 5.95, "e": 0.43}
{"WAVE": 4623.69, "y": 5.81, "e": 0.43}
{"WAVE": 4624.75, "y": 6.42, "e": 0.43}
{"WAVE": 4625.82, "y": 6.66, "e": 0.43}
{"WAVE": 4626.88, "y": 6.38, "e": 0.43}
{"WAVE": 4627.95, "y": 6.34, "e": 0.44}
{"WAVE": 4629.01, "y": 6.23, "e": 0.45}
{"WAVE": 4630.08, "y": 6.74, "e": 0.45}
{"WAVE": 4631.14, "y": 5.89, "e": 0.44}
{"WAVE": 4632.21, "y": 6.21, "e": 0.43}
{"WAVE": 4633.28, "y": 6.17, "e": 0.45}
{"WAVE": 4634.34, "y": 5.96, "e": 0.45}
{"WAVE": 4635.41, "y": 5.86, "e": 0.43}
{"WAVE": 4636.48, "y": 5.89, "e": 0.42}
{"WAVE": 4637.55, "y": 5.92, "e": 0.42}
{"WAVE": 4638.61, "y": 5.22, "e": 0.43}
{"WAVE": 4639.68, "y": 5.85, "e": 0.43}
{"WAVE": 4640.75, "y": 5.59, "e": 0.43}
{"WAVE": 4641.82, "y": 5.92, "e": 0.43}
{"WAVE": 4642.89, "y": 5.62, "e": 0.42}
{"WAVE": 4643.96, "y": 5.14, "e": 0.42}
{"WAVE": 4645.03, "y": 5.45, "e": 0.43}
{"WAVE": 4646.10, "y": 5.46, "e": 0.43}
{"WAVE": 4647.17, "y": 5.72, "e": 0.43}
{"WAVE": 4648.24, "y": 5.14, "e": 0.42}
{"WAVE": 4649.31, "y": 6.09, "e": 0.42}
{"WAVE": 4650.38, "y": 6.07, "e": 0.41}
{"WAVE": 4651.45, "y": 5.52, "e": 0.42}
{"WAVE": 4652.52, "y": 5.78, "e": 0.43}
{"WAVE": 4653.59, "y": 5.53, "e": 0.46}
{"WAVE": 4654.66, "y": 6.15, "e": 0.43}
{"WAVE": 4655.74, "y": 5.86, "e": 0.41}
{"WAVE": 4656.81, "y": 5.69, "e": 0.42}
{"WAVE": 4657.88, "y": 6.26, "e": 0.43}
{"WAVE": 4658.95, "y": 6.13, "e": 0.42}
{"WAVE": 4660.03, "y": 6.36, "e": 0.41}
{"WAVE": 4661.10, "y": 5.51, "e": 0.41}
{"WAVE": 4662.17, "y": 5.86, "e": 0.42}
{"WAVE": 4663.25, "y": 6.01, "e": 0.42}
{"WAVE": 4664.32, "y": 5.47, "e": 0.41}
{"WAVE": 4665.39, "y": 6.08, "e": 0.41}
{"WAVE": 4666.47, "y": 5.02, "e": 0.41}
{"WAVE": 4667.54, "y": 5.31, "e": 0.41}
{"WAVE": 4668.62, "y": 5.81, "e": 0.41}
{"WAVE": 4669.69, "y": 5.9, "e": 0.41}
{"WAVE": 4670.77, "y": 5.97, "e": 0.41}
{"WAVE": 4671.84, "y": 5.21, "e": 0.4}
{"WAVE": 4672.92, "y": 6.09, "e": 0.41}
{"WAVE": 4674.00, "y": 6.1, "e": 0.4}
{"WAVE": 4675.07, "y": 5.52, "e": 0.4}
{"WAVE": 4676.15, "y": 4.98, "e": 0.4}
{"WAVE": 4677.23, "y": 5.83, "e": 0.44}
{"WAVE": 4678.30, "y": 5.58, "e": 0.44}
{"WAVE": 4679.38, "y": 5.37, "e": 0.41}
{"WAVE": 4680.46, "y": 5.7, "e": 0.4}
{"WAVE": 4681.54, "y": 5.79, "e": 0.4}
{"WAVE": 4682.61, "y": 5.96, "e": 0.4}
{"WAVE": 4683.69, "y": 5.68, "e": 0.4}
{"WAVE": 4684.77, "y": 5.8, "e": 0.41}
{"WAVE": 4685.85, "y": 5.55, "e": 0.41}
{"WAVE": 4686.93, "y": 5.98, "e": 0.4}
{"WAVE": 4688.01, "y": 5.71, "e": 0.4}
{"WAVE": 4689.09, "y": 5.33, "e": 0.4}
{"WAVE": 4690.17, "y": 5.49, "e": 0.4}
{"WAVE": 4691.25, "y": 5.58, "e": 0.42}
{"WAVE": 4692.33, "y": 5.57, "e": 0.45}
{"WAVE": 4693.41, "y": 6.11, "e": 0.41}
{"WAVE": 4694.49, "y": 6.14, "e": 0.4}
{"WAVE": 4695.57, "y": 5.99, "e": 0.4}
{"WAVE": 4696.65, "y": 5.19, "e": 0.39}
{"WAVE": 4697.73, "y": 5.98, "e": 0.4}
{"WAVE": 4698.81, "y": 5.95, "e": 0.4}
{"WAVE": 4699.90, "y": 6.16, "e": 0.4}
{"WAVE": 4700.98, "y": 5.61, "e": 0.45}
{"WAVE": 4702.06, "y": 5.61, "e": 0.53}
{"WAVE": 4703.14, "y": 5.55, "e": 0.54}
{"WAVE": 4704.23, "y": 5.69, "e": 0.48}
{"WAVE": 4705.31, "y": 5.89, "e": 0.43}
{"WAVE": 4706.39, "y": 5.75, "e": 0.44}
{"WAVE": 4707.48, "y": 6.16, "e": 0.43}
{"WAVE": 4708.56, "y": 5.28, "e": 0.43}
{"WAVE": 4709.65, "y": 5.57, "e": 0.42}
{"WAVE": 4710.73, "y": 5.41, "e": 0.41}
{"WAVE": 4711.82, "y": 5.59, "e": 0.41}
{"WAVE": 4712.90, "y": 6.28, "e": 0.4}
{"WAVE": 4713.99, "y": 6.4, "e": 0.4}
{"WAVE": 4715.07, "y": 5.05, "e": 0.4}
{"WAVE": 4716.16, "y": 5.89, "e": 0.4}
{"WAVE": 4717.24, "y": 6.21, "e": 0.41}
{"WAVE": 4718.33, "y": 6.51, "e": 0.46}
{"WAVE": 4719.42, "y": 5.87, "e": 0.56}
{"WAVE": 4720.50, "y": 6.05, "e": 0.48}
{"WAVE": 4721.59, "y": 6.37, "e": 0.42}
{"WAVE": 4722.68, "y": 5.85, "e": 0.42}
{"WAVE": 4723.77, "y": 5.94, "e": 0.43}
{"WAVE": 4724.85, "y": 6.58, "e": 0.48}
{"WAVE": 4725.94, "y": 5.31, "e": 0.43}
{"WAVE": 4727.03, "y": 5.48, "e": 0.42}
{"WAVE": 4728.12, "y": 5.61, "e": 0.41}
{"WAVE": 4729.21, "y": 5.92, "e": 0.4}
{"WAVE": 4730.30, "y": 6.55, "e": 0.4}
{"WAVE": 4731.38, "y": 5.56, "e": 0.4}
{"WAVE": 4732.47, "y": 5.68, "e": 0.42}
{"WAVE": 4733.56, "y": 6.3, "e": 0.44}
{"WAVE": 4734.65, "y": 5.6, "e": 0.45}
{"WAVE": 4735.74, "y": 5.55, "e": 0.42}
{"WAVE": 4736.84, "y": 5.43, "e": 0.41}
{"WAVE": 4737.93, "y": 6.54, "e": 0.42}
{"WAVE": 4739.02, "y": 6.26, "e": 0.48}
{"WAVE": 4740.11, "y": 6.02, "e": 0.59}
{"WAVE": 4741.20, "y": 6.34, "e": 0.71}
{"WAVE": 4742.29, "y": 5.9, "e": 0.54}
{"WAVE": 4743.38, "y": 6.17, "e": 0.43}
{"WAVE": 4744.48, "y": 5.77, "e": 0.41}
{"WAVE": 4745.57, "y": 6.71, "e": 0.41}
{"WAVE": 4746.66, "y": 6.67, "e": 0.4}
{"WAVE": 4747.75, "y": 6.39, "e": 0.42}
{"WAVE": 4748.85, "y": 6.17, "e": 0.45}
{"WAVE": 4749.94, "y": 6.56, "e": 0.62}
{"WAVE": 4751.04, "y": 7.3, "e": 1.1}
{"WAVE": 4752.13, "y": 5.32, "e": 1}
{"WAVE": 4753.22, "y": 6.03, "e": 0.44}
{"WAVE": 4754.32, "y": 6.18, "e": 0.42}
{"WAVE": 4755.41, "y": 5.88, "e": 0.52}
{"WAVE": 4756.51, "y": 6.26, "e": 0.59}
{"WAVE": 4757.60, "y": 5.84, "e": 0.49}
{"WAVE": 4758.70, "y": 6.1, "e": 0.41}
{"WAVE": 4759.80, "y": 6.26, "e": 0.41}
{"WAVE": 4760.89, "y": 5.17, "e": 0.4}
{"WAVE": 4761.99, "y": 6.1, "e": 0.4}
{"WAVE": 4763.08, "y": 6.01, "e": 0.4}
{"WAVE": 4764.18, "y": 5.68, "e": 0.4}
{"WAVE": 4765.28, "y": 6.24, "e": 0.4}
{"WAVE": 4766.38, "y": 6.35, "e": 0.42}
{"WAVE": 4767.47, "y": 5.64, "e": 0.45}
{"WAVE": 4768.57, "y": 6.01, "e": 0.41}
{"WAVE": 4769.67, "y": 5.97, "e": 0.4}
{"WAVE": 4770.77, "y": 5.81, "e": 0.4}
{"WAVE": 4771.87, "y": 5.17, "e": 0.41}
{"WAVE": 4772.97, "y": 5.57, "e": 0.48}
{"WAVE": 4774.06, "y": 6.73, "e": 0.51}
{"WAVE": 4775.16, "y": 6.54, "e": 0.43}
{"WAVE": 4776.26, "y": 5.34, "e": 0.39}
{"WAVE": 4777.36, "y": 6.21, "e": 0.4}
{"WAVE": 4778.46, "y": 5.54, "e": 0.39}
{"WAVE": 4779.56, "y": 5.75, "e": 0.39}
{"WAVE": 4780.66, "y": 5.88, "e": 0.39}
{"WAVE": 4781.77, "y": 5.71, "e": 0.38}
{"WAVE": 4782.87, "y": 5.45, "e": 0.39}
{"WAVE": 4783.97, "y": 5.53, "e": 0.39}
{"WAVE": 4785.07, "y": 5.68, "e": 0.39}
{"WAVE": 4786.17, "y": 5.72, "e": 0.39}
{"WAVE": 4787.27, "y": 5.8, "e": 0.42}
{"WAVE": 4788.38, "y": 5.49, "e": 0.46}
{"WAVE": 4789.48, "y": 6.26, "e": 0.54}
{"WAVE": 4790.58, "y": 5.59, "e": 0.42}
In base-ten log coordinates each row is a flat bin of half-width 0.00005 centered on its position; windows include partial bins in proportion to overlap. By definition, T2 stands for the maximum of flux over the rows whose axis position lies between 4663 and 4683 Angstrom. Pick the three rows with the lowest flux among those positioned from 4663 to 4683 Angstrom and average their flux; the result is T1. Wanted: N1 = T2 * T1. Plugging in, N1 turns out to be 30.9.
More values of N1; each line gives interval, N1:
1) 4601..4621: 38.6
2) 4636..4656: 31.8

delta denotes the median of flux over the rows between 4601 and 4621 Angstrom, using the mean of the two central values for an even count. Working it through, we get 6.07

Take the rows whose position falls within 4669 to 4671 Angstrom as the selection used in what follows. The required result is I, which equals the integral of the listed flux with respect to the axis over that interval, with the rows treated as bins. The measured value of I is 11.8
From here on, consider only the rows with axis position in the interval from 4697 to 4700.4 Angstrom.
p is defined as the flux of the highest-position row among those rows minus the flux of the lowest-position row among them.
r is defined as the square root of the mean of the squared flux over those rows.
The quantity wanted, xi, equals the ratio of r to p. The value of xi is 34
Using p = 0.2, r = 6.03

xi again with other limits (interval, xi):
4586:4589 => -9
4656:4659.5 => 14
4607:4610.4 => -593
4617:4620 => 87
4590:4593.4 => -12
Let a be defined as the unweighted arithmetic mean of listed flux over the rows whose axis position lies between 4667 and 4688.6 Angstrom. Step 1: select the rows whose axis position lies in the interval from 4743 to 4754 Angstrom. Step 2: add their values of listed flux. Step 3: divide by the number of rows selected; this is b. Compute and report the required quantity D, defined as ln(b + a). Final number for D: 2.48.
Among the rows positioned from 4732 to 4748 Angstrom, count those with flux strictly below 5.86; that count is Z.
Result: 5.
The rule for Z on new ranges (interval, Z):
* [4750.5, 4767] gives 4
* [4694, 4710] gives 8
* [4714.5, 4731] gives 5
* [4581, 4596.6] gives 10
